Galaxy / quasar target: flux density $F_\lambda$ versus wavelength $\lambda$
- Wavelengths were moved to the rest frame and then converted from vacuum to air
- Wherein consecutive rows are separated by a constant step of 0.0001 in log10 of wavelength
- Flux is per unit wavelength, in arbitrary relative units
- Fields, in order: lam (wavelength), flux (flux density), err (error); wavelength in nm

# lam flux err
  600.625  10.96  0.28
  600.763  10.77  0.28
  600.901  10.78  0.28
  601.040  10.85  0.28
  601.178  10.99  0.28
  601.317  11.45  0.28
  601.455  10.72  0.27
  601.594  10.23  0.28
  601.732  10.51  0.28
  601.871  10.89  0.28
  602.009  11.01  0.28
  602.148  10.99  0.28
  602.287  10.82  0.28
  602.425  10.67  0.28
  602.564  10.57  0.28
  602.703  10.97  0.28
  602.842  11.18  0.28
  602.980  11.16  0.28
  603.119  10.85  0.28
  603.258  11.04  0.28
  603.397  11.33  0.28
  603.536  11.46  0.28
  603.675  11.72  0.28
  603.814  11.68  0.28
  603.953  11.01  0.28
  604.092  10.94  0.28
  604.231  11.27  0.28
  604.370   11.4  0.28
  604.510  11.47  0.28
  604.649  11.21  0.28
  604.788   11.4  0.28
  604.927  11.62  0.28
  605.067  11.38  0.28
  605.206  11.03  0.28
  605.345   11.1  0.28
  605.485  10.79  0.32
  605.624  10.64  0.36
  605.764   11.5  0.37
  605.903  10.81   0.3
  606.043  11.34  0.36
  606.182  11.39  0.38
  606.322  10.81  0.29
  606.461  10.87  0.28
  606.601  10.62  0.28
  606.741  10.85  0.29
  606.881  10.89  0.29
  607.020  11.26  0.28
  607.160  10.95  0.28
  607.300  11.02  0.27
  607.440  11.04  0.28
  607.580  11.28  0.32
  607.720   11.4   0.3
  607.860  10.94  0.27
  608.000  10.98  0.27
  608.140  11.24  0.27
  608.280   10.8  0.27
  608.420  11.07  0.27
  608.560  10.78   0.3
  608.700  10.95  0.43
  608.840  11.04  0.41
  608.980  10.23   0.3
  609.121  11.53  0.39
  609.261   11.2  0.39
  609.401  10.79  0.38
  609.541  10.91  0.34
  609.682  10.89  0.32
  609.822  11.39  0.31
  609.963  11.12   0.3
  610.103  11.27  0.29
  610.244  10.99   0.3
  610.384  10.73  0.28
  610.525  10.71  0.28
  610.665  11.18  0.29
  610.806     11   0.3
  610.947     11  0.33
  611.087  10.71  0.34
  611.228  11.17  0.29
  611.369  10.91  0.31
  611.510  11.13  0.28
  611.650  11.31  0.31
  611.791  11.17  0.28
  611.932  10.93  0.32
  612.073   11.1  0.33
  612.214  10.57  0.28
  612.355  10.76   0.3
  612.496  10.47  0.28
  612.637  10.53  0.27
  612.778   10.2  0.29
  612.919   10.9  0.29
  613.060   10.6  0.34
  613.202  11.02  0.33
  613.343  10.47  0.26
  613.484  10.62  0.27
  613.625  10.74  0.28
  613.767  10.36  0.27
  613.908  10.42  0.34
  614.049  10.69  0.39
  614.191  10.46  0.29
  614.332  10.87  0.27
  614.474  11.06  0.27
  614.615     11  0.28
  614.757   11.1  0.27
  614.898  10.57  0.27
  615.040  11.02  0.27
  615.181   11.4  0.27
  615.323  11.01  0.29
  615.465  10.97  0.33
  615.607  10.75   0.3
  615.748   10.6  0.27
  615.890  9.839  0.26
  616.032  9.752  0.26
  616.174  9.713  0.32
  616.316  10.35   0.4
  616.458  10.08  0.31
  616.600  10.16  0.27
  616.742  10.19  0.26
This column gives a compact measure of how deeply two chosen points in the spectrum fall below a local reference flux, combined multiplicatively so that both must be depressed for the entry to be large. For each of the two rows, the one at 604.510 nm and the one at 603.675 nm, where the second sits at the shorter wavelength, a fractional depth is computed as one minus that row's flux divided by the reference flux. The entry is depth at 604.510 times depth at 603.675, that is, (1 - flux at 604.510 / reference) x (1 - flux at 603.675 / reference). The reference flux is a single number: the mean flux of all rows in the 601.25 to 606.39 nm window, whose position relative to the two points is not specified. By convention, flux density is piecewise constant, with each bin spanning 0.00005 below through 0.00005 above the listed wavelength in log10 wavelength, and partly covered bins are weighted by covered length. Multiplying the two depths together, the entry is 0.0019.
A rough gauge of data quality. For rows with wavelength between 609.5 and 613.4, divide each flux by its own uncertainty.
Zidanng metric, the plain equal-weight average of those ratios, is 36.3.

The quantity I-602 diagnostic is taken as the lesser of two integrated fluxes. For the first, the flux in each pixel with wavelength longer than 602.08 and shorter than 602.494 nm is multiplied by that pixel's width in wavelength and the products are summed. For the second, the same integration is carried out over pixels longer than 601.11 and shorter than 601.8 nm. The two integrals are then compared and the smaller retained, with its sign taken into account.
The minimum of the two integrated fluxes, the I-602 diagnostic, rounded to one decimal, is 4.5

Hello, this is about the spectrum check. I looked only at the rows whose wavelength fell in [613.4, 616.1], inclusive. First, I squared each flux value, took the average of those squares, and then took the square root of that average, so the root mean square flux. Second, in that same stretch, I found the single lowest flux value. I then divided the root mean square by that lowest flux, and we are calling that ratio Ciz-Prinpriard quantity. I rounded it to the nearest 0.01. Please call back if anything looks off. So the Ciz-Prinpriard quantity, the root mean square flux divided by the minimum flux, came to 1.10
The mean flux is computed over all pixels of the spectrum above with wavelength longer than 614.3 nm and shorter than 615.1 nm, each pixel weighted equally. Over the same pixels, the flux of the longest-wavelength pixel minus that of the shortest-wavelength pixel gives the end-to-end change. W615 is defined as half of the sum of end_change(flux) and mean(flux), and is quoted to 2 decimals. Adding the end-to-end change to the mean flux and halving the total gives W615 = 5.54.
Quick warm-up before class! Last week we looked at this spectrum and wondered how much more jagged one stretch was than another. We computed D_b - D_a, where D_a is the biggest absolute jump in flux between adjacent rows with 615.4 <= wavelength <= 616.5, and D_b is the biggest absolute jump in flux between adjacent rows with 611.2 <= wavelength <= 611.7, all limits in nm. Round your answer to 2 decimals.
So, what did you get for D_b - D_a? -0.50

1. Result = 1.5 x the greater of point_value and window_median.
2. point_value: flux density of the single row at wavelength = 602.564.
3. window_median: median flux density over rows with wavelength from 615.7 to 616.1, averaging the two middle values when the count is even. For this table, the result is 15.9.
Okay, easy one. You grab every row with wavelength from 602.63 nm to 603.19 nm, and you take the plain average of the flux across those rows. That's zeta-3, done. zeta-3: 11.0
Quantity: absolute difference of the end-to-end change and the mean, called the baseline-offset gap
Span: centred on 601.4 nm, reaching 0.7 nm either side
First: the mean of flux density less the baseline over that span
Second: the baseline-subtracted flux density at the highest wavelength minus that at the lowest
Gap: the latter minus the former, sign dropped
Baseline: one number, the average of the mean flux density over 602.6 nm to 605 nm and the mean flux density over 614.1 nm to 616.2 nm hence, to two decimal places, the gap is 0.40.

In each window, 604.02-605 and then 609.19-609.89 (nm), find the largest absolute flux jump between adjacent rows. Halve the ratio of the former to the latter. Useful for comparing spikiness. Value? 0.33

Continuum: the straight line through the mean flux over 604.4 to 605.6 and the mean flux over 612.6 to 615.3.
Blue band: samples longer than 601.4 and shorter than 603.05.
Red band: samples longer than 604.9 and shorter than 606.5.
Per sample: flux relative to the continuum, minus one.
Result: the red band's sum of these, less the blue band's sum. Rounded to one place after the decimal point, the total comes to 0.5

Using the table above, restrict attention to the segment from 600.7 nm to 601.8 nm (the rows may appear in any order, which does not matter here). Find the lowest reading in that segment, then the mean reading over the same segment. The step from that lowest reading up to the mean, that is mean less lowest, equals 0.56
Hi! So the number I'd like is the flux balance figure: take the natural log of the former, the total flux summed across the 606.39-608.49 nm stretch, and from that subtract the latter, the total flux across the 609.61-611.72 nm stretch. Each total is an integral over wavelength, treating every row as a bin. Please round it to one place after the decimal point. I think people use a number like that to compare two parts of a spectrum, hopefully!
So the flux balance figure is -20.1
